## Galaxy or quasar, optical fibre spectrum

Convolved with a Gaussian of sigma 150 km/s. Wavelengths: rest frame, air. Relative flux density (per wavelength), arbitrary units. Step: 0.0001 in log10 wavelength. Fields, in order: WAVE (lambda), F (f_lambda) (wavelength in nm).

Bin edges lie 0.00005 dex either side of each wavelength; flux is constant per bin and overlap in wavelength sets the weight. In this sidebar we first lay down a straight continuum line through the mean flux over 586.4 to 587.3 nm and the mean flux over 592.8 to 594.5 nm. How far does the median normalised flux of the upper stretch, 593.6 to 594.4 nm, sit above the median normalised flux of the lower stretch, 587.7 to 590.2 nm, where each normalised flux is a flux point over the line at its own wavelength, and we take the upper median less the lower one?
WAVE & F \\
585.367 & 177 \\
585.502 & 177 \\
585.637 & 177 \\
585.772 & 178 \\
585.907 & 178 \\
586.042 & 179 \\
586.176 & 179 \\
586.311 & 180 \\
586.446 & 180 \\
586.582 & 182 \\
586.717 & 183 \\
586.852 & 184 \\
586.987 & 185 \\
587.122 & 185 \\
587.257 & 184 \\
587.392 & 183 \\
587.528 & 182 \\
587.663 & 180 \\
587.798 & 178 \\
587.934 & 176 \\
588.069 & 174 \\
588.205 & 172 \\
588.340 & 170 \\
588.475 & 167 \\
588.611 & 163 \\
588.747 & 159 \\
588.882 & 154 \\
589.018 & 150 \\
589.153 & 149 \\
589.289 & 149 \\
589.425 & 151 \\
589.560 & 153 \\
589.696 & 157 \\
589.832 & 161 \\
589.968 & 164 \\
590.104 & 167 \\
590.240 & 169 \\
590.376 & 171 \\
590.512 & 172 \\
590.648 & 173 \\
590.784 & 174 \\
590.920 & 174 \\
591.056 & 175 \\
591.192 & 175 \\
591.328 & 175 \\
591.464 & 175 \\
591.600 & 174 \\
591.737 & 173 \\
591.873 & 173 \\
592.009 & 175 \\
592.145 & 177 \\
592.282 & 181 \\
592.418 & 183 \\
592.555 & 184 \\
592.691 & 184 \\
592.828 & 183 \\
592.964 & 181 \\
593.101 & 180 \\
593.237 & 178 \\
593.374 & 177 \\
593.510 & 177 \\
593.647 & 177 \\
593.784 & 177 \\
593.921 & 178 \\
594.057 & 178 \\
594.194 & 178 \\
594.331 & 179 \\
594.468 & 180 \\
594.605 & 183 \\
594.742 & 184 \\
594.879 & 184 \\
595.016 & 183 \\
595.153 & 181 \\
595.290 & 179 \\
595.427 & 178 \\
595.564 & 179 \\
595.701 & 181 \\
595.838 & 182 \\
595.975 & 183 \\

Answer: 0.106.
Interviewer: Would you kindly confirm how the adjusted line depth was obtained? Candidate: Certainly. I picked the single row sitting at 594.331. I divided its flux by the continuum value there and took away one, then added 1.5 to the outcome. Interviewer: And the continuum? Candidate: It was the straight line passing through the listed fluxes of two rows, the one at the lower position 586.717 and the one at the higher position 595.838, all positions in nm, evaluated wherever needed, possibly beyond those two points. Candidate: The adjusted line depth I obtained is 1.48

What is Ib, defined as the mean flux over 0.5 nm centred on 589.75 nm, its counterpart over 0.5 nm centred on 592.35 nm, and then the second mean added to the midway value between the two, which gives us 351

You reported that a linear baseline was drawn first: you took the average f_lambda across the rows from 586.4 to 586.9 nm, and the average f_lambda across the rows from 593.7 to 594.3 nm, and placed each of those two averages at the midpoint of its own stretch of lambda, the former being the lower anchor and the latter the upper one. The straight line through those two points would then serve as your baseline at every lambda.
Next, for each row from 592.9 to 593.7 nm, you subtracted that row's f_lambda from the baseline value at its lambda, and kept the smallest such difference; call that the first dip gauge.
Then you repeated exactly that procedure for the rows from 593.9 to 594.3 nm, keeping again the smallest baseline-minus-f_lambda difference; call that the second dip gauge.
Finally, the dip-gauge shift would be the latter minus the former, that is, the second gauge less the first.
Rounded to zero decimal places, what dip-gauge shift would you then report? 2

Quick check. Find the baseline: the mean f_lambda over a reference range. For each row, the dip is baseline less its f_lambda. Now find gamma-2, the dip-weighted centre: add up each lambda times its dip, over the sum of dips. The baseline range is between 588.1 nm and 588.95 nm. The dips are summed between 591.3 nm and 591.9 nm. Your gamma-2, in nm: 591.58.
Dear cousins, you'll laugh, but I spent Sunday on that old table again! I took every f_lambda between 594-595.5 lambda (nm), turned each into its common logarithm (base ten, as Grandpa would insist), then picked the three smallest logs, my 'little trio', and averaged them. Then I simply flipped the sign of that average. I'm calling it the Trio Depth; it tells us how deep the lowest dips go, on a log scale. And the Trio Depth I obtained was -2.25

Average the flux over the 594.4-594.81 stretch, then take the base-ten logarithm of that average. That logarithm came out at 2.261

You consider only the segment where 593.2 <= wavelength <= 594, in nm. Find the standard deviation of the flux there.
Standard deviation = 0.5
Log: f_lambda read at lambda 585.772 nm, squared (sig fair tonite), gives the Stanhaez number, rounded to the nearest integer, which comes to 31684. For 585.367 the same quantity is 31329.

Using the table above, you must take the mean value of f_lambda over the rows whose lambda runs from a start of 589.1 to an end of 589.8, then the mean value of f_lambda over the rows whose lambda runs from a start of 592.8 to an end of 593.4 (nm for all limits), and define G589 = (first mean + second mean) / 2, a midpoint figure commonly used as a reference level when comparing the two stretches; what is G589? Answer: 166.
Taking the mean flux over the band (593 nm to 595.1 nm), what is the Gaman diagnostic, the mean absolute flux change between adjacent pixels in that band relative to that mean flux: 0.0044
